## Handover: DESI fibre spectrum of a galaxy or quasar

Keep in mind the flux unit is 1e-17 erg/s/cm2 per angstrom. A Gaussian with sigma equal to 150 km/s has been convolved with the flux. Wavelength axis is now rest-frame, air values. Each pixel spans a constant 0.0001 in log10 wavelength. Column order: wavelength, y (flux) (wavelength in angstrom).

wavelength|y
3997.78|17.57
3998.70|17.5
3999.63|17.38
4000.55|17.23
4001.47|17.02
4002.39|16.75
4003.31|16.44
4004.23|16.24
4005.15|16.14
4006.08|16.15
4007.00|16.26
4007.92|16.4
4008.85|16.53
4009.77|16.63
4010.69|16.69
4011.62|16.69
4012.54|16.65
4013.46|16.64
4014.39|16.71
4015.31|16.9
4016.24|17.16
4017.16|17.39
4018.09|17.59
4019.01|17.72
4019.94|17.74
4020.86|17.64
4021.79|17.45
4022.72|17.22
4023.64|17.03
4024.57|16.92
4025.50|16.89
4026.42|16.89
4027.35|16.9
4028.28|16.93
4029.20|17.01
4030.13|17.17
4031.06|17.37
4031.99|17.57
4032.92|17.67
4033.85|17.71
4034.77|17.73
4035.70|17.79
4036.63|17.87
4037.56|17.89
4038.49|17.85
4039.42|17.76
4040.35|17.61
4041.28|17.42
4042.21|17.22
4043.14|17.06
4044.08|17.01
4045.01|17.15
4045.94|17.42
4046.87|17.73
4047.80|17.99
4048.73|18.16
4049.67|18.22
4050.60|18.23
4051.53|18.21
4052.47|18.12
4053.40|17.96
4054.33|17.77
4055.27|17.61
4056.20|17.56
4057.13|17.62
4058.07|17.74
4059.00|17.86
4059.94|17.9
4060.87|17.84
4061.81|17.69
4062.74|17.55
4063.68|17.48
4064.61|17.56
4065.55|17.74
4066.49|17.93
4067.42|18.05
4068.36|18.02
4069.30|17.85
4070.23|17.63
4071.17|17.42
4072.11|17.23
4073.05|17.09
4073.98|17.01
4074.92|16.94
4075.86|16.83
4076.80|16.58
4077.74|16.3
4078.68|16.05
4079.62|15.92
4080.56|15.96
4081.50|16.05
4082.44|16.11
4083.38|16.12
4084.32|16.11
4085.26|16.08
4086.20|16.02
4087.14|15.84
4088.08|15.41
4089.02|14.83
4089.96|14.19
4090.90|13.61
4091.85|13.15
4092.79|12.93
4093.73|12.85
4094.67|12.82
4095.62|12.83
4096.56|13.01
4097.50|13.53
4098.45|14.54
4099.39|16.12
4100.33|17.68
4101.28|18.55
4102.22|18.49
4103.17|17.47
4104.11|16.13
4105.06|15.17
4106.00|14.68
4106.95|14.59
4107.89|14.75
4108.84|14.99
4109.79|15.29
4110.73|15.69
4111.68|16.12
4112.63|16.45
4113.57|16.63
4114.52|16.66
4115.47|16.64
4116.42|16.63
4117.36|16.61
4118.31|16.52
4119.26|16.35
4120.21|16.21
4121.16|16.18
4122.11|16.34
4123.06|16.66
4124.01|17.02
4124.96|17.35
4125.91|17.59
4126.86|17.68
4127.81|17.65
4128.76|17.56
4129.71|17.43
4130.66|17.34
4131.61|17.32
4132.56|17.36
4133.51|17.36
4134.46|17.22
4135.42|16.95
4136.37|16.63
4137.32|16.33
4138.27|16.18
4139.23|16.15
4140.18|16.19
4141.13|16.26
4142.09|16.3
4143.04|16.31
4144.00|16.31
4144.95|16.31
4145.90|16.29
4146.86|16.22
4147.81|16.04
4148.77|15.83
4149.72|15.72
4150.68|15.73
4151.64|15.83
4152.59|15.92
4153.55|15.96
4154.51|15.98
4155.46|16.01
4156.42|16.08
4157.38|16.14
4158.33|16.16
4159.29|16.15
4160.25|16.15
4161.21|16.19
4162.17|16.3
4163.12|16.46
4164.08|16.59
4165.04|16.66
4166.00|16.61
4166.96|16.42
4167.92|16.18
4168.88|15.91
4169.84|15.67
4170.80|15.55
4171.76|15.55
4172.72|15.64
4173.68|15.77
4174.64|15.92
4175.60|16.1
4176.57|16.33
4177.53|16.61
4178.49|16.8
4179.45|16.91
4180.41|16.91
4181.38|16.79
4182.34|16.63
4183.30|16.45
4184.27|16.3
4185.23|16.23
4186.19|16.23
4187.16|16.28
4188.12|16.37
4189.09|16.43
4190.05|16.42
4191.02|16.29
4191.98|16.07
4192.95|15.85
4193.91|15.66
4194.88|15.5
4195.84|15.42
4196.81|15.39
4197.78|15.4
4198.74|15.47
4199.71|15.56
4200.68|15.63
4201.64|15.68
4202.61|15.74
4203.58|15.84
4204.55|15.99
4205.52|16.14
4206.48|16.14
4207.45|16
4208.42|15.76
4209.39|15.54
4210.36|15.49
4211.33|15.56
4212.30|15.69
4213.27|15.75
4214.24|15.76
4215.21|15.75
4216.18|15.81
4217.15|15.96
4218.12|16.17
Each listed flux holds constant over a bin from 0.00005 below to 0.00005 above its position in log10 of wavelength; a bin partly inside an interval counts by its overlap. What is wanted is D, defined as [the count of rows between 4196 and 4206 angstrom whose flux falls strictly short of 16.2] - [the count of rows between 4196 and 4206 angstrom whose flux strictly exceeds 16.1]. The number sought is 9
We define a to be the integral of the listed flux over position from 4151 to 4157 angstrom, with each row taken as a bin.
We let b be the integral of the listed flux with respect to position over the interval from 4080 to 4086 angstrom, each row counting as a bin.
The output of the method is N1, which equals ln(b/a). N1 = 0.01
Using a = 95.7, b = 96.4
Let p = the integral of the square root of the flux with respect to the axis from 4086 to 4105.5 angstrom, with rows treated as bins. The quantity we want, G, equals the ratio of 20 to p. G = 0.27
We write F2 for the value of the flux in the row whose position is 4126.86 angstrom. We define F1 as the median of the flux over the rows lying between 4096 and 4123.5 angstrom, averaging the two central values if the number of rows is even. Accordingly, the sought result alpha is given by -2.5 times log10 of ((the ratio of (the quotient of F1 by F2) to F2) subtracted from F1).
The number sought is -3.02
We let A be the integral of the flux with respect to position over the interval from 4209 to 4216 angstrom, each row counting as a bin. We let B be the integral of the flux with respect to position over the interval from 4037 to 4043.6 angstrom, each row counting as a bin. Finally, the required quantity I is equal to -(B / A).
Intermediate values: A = 110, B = 116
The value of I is -1.06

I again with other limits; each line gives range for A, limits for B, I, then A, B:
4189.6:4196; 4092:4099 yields -0.91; 102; 93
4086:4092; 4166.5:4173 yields -1.16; 88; 103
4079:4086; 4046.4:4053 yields -1.06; 112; 119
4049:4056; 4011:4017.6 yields -0.88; 126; 111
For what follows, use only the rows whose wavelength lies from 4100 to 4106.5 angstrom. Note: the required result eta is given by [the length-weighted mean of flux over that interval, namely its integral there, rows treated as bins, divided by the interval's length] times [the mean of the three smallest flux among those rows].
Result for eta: 258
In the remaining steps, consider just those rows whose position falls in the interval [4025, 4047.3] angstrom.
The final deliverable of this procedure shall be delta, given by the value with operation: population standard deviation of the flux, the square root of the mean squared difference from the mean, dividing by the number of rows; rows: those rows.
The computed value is 0.35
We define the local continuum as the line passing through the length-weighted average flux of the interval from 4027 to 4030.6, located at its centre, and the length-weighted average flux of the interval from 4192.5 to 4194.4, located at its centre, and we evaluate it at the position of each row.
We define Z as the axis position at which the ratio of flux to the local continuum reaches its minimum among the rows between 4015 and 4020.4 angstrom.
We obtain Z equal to 4015.31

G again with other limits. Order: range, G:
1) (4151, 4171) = 0.25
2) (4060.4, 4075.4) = 0.32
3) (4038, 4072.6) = 0.14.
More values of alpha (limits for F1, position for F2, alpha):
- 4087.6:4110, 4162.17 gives -2.92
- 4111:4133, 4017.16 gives -3.05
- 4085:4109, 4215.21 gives -2.92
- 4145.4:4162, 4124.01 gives -3.01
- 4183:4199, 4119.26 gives -3.02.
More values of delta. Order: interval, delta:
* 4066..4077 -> 0.49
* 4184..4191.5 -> 0.07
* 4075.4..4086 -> 0.26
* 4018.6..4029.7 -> 0.33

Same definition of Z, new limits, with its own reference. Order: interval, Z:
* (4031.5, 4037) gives 4031.99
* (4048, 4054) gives 4053.40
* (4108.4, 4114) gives 4108.84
